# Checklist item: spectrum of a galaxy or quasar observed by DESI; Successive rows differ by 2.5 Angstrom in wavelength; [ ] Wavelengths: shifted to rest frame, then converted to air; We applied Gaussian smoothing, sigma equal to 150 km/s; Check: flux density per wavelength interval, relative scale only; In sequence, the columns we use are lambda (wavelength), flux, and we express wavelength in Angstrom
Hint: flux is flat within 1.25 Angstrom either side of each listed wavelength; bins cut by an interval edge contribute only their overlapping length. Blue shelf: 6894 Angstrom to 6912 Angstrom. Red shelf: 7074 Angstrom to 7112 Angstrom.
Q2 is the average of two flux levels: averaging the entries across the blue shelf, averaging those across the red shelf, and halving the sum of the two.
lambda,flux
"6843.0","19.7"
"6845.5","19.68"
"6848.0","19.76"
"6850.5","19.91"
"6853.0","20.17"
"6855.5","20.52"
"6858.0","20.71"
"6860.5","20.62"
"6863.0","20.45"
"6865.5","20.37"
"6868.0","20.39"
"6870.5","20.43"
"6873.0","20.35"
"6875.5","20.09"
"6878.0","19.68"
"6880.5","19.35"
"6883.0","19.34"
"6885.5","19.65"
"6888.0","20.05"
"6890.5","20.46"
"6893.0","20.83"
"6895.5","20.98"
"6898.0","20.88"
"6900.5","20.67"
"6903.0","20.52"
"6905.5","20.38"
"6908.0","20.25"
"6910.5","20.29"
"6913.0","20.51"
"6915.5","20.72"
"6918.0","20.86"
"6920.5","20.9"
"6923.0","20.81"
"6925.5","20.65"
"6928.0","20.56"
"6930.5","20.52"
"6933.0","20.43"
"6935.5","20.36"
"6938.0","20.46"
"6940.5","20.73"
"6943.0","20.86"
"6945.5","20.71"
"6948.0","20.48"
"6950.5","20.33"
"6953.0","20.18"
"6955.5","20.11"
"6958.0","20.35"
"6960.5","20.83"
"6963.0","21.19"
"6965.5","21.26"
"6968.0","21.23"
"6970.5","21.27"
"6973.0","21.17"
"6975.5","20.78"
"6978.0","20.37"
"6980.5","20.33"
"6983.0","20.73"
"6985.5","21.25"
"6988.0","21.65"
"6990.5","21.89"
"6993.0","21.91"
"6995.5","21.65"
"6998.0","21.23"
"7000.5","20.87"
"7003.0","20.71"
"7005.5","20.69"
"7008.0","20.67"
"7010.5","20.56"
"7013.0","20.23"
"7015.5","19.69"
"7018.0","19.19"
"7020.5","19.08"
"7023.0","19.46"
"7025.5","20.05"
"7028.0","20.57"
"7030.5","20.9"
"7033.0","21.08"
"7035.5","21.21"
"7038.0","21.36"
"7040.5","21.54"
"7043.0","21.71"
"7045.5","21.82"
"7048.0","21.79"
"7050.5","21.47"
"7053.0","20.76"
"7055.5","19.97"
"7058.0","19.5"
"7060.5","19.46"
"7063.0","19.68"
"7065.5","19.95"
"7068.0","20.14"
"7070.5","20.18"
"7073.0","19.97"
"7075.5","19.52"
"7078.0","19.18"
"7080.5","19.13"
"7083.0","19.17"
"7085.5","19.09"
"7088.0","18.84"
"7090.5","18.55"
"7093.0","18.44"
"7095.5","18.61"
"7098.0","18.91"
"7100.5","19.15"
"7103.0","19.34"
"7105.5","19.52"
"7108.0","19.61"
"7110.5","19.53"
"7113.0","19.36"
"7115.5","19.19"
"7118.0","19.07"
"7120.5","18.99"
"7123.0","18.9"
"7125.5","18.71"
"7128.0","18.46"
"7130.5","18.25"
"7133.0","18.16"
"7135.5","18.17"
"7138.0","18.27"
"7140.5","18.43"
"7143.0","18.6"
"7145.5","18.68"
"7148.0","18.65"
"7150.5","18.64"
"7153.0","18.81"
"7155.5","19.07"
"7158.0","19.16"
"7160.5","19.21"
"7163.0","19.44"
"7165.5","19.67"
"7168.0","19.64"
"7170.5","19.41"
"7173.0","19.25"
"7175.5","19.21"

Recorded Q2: 19.8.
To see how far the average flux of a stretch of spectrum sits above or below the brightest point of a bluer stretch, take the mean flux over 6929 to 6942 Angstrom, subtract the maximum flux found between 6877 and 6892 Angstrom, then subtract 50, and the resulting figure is -50.0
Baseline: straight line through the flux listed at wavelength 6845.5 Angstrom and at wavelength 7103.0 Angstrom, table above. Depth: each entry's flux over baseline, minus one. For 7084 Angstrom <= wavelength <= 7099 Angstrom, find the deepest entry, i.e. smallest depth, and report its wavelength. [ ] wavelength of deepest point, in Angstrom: 7093.0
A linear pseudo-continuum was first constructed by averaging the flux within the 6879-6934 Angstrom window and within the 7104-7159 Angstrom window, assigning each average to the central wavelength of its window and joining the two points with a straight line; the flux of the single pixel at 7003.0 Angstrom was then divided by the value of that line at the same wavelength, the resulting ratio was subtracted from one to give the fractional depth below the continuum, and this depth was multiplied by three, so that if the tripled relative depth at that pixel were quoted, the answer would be -0.15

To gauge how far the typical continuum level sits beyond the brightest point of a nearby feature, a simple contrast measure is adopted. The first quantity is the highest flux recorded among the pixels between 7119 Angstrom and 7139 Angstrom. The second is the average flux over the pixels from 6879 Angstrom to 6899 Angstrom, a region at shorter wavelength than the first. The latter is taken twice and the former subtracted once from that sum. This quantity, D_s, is 21.4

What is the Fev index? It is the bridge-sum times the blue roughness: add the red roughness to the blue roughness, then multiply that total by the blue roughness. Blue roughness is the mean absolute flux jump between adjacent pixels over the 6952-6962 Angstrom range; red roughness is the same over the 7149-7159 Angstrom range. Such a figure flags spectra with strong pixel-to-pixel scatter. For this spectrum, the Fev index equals 0.11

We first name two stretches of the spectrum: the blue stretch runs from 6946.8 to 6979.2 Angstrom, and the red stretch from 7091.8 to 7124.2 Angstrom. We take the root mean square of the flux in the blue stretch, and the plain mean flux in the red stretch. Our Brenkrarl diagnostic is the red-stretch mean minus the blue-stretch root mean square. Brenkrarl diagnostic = -1.6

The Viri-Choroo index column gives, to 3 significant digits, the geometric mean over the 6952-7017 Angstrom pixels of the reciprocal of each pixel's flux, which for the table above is 0.0479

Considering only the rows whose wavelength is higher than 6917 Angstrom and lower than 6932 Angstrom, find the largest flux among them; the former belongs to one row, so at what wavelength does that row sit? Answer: 6920.5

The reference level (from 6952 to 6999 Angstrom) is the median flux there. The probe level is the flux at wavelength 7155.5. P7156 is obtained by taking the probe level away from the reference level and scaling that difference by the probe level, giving 0.111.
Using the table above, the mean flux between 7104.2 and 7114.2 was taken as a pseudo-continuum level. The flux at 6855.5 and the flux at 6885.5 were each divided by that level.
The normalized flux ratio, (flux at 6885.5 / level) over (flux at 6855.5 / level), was 0.96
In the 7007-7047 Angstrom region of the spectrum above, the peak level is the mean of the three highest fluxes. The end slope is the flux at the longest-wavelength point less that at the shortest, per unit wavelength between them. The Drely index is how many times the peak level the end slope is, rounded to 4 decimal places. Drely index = 0.0014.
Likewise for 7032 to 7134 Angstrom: -0.0013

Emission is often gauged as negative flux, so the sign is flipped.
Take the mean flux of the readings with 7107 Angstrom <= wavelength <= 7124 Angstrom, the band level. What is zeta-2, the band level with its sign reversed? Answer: -19.2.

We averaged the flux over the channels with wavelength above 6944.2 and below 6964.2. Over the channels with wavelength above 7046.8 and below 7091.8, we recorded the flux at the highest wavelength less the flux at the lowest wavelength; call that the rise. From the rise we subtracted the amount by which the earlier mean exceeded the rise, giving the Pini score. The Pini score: -27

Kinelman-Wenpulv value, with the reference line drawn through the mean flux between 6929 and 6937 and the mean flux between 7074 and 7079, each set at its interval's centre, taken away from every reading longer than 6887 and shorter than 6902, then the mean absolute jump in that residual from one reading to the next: 0.25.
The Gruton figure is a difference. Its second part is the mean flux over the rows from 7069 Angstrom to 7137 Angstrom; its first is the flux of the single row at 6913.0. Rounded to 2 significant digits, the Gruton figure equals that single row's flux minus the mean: 1.5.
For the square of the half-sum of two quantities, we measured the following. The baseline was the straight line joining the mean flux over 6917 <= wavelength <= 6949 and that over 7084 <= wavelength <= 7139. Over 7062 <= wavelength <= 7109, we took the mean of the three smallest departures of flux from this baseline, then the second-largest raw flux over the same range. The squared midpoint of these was 96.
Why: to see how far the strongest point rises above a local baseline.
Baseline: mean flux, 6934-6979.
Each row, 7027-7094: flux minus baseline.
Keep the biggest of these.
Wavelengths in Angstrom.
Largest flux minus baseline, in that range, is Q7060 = 1.1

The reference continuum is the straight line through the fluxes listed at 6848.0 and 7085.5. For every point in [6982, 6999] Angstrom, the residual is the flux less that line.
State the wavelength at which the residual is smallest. 6983.0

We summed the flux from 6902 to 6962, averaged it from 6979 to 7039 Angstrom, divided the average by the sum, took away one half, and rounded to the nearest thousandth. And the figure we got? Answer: -0.458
